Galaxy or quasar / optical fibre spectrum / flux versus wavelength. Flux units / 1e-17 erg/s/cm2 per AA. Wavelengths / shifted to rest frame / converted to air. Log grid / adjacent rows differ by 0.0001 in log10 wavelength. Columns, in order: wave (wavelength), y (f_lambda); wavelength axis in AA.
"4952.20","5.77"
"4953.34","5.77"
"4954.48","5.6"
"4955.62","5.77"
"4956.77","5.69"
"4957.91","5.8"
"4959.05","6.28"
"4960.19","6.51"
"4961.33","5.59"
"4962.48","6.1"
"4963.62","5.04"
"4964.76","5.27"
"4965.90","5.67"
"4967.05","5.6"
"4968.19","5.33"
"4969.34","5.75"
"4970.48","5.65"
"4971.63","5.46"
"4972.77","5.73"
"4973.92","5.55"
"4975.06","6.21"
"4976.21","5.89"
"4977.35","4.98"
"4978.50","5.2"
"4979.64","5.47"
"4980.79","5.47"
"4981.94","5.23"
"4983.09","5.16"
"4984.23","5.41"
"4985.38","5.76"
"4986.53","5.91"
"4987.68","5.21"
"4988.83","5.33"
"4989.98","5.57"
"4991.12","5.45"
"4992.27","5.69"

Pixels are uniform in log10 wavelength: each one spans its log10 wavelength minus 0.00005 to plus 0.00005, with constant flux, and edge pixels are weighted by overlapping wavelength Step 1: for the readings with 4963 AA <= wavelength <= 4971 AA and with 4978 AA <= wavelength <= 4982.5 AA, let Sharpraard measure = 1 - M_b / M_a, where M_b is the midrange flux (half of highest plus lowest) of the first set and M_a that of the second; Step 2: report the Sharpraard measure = -0.011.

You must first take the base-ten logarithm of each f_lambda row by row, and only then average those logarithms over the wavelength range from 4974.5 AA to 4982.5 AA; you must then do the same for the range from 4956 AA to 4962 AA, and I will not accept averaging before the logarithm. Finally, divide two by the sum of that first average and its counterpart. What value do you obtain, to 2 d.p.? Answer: 1.32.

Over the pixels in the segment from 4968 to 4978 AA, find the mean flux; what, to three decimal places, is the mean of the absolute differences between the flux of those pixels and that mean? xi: 0.255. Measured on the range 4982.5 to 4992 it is 0.204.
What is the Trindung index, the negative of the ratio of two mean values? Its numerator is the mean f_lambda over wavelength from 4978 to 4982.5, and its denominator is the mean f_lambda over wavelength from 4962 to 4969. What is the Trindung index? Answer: -0.97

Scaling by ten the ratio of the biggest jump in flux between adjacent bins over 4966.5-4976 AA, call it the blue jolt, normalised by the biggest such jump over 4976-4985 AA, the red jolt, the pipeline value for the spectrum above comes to 7.3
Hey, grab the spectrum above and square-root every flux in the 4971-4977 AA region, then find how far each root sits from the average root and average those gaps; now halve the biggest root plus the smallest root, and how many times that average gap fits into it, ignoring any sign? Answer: 52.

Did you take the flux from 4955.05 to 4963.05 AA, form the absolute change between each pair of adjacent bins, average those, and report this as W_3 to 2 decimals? 0.39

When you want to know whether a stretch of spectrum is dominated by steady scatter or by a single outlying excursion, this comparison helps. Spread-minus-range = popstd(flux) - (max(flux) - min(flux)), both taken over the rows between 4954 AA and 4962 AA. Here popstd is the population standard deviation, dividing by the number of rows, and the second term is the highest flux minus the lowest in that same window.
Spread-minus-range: -0.59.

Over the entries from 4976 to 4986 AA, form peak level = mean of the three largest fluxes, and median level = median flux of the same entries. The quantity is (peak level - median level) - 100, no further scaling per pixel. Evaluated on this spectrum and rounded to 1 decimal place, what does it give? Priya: -99.7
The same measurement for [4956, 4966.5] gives -99.4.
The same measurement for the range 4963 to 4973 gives -99.9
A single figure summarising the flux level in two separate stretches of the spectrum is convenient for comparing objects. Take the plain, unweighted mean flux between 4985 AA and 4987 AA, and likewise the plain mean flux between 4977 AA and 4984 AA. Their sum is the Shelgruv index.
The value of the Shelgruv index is 11.1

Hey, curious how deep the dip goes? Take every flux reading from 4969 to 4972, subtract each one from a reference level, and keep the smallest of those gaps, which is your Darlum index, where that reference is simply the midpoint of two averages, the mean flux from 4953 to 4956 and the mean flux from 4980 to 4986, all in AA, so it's -0.2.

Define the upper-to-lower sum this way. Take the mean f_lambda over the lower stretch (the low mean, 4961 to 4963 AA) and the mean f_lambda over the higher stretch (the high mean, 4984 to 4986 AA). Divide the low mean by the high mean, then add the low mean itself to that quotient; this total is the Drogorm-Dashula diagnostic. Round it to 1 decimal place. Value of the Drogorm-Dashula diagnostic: 6.9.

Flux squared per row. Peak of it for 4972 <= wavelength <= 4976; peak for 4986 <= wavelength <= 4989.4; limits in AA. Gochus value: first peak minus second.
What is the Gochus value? 4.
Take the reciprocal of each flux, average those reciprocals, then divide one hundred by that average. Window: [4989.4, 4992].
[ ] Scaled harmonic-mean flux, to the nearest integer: 551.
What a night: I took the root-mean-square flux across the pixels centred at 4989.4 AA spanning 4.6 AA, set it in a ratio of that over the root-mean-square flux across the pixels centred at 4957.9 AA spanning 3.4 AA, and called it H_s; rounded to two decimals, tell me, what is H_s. 0.91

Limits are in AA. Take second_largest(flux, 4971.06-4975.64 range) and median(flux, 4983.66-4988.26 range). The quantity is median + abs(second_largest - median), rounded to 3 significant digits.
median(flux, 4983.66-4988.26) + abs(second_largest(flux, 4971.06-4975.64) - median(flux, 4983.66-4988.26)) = 5.73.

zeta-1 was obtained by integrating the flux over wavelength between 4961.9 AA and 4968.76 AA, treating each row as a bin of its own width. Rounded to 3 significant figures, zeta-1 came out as 37.7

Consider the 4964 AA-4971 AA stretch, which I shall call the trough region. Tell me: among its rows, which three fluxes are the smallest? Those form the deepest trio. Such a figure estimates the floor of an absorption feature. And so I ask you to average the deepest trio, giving 5.4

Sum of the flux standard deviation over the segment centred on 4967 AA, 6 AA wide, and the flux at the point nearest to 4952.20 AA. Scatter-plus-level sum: 6.0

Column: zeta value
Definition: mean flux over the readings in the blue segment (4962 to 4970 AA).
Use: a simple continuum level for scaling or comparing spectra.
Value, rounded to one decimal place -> 5.5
